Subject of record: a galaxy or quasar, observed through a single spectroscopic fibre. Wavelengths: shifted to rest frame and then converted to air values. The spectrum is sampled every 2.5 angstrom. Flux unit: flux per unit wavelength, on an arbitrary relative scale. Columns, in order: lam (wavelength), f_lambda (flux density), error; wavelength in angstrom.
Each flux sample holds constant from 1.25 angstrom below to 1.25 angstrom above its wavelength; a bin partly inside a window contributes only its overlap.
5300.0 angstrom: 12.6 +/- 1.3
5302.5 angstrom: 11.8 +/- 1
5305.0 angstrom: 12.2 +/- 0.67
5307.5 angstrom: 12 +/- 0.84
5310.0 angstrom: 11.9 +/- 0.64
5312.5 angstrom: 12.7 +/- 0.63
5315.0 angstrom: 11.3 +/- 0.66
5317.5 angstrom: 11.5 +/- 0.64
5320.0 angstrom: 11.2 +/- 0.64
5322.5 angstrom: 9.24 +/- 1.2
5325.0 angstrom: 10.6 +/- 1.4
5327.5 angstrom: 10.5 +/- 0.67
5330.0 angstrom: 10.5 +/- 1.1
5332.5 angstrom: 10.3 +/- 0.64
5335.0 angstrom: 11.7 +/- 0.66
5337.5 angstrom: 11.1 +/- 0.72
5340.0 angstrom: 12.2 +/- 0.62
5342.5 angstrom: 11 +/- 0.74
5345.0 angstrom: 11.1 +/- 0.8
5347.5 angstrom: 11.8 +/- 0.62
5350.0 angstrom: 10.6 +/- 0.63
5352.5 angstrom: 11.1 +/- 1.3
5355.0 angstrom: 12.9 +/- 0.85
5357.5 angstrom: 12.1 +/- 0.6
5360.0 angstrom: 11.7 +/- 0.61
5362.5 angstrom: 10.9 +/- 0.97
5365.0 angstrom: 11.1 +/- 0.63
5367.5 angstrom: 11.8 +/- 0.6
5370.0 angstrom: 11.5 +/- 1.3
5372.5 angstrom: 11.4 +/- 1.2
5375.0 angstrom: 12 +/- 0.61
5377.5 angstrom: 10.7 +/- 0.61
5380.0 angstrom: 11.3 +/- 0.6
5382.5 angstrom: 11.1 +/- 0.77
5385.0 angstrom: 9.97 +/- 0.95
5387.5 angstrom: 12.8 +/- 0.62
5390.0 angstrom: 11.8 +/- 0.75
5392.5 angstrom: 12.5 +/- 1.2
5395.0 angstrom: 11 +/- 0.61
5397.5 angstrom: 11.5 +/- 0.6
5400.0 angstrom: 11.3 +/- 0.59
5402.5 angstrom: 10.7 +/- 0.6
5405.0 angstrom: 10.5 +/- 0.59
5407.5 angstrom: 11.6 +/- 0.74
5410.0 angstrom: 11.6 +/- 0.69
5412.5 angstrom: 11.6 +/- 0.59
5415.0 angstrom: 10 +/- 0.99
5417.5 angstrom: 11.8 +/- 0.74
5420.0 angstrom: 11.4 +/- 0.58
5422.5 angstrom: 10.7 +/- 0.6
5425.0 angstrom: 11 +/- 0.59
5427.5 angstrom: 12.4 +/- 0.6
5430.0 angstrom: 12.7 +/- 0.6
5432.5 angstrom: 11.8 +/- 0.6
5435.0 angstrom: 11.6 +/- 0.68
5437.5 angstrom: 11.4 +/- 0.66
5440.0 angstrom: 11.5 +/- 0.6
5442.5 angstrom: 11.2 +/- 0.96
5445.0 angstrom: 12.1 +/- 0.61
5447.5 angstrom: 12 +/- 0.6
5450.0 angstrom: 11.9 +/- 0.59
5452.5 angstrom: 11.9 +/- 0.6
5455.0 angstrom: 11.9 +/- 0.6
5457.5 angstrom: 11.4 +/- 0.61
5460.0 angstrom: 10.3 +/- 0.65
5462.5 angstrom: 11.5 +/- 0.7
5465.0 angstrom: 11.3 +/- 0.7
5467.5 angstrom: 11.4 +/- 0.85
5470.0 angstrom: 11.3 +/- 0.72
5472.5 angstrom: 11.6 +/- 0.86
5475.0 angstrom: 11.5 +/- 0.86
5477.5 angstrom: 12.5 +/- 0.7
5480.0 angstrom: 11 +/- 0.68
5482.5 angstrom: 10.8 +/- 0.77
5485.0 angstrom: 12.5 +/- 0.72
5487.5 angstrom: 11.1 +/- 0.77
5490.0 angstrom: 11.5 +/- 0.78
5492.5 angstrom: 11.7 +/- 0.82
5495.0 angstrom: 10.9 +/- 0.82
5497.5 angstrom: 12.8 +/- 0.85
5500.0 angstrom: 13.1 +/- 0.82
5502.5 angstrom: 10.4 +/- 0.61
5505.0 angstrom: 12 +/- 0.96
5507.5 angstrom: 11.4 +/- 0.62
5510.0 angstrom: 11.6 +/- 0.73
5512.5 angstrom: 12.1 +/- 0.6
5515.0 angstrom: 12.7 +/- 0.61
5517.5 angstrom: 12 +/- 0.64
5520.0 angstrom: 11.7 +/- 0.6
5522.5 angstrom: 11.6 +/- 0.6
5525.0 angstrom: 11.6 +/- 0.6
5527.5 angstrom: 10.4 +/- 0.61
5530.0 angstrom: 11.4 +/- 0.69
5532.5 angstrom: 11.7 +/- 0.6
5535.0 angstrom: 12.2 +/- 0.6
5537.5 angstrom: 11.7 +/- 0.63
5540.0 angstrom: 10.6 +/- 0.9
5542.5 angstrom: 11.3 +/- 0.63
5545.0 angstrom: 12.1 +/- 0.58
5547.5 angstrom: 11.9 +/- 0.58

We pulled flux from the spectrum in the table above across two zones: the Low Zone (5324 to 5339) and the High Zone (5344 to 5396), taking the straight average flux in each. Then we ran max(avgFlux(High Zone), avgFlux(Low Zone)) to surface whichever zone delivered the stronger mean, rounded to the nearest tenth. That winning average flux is 11.5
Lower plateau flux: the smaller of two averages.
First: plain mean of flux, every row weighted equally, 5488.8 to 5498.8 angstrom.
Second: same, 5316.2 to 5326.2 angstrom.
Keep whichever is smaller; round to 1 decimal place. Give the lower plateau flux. 10.6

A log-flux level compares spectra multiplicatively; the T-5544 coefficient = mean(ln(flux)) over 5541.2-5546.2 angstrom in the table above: 2.46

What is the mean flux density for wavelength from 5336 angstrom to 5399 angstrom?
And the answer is 11.48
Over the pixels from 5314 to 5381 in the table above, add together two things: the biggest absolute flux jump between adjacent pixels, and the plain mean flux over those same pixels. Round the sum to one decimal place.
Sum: 13.2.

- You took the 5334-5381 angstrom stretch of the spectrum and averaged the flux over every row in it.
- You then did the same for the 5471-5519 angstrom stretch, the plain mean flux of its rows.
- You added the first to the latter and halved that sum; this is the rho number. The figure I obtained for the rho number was 11.61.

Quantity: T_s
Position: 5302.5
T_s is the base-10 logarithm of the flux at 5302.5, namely 1.07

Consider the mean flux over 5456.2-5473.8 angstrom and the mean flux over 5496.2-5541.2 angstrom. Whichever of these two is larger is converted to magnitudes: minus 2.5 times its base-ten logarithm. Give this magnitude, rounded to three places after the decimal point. -2.673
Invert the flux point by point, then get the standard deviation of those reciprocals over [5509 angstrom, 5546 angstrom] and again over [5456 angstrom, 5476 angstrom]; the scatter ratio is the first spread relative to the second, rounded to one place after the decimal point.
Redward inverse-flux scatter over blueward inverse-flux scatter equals 1.3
